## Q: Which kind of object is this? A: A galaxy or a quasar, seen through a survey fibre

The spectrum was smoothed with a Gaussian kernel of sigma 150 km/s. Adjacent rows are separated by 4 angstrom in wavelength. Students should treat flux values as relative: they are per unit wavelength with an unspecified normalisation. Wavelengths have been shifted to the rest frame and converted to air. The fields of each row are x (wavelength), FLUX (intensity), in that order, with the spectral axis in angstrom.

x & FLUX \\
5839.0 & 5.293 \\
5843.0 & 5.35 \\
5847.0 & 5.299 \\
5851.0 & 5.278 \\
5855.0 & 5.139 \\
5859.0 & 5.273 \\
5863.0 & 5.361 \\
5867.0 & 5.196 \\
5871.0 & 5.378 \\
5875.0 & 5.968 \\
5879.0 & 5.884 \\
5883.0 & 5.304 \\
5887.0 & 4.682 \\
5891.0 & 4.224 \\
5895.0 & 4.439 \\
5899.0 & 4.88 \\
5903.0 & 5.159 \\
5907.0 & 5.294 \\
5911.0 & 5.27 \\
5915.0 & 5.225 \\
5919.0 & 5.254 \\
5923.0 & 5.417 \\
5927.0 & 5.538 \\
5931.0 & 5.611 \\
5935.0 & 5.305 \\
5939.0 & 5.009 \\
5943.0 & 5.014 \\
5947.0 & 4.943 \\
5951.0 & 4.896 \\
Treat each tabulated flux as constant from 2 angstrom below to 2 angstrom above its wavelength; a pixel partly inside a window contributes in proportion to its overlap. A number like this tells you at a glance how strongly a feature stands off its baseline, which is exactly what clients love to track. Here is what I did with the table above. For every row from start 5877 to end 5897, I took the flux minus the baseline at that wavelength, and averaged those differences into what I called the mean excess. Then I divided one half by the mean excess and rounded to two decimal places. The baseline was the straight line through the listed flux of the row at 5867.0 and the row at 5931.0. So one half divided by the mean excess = -1.19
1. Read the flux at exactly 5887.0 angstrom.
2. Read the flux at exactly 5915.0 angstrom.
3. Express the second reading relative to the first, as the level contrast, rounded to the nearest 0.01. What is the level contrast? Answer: 1.12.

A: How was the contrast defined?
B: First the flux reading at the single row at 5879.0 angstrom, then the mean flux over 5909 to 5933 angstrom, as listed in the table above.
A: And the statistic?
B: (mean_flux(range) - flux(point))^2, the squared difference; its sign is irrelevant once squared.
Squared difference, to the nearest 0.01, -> 0.25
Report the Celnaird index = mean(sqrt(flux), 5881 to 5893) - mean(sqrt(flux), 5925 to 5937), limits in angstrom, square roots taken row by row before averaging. -0.17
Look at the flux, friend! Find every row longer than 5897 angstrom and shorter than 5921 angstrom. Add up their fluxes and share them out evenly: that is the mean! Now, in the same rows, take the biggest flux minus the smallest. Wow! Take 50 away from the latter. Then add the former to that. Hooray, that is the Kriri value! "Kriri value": -44.4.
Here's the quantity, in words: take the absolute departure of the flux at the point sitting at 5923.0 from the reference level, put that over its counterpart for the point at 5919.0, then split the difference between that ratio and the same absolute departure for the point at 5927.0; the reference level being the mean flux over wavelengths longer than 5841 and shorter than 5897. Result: 2.1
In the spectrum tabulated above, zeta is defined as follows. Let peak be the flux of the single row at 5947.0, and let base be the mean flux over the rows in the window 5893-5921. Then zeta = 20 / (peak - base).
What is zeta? -152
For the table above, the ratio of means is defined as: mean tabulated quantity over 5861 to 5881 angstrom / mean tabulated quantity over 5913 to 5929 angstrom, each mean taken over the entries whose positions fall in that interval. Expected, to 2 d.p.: 1.04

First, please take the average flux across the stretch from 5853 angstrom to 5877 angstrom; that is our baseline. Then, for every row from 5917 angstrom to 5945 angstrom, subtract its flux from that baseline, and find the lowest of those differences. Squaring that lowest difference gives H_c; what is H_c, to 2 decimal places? 0.05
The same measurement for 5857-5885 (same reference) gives 0.34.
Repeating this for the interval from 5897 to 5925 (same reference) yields 0.00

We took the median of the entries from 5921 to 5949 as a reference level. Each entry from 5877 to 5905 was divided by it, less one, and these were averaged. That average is -0.07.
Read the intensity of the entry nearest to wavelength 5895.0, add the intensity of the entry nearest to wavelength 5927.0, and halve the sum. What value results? 4.99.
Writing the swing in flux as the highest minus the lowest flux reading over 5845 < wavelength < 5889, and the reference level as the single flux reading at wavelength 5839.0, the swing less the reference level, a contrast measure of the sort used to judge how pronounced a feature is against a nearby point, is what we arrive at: -4.0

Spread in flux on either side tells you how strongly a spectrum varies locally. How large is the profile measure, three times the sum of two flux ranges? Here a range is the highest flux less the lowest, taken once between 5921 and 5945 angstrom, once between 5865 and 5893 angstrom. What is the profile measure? 7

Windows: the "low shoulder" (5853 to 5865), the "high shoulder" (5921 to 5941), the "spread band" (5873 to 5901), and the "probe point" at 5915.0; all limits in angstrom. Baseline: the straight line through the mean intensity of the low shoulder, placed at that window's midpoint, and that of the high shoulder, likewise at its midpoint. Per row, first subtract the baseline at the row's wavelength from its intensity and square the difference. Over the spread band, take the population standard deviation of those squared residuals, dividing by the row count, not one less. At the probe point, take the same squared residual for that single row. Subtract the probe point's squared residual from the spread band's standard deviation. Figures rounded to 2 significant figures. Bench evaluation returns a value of 0.35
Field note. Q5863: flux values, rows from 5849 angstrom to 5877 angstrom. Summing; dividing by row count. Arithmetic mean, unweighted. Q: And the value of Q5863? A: 5.37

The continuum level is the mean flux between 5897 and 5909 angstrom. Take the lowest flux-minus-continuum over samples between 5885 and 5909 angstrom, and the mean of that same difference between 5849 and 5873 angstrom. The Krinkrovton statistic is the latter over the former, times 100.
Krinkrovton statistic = -18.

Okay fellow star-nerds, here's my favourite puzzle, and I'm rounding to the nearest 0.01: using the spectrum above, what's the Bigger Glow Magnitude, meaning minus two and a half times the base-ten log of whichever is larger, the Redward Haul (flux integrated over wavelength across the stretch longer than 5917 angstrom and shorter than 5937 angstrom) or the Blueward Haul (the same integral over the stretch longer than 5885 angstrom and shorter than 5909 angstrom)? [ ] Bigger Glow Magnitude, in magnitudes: -5.15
